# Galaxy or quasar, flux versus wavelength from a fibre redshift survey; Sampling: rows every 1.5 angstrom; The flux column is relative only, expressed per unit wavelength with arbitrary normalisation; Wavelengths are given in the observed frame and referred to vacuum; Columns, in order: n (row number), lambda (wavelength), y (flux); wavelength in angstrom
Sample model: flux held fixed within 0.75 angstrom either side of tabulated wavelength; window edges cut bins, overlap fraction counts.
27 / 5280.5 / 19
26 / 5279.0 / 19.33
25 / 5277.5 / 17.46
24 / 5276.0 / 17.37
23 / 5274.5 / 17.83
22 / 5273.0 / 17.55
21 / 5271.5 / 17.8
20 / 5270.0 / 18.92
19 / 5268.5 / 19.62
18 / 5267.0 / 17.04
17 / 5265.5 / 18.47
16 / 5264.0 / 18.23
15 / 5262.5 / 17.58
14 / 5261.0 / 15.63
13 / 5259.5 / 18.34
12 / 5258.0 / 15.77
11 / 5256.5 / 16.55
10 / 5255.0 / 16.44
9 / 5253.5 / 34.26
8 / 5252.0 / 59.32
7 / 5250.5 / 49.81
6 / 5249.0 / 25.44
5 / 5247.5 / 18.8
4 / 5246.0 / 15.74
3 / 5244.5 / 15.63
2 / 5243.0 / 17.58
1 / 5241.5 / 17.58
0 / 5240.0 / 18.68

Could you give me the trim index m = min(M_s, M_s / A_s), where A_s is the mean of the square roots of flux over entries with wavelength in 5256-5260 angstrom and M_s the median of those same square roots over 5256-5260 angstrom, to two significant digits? 0.99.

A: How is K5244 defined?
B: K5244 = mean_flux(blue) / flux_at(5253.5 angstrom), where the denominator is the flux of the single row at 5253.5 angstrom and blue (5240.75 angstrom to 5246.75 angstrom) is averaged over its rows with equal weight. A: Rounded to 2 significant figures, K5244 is 0.49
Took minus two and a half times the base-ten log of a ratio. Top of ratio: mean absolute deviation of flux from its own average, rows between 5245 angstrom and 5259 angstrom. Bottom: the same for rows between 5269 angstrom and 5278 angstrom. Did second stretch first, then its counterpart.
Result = -3.9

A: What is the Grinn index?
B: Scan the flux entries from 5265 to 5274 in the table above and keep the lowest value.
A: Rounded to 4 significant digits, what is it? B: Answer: 17.04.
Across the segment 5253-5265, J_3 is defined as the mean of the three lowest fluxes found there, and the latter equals 15.9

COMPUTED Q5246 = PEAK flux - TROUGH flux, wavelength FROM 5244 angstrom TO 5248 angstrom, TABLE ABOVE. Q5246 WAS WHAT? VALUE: 3.2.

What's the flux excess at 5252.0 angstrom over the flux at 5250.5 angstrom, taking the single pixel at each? 10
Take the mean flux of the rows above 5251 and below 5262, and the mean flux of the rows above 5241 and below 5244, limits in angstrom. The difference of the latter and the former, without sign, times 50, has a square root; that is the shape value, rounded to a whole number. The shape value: 20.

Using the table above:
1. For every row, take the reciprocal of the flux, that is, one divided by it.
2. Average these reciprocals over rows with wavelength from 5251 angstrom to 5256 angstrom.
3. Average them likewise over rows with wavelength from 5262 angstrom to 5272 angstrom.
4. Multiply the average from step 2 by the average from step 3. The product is 0.0020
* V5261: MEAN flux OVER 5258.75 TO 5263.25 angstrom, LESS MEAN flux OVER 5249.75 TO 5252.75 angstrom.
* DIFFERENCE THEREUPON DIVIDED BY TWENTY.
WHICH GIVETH -1.87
